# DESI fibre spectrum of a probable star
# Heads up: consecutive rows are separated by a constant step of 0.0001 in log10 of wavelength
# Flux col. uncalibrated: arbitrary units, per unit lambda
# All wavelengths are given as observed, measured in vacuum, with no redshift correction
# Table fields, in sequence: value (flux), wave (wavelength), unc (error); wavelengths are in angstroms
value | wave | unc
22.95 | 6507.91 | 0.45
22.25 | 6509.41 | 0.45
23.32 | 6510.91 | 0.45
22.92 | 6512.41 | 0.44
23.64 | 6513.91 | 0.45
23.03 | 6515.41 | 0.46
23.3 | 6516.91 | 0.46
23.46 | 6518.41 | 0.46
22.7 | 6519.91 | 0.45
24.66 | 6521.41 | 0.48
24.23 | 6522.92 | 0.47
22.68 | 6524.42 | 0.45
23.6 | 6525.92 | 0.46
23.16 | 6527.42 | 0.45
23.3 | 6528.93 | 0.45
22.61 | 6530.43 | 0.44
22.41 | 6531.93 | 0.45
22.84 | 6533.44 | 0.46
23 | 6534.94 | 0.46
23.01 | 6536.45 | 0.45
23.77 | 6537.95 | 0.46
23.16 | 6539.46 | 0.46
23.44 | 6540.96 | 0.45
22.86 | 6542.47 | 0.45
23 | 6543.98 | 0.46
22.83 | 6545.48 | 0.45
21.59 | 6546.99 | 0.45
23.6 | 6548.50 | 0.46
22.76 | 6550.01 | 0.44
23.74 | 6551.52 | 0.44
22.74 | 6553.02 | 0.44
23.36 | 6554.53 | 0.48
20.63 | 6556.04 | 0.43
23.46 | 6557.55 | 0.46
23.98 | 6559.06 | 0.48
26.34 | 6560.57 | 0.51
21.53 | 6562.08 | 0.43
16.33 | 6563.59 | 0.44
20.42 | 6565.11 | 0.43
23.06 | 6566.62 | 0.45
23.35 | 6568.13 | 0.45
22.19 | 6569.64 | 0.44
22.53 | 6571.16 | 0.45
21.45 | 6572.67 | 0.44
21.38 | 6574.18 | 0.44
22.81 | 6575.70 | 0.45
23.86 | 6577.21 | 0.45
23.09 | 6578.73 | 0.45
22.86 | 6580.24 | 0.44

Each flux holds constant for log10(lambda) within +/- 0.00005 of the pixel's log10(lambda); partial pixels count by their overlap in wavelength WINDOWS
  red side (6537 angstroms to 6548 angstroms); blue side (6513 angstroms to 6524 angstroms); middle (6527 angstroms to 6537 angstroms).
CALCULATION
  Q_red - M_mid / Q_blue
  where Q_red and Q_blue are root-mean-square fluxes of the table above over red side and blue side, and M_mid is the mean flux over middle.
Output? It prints 21.99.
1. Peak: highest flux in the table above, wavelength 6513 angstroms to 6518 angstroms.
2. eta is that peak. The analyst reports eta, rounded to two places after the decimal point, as 23.64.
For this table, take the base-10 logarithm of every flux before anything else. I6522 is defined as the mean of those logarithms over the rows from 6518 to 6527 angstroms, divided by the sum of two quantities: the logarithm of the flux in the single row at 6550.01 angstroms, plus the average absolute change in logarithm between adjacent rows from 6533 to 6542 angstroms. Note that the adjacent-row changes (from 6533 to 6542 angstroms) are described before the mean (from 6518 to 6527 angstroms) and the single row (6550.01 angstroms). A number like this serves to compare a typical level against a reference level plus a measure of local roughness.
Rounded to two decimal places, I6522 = 1.01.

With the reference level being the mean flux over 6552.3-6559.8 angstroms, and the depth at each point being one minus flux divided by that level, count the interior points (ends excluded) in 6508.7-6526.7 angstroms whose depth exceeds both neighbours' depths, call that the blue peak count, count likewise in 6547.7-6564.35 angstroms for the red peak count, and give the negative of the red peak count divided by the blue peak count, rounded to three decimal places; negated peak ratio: -0.750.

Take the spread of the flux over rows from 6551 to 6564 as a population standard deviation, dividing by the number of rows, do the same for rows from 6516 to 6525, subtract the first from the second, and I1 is -1.9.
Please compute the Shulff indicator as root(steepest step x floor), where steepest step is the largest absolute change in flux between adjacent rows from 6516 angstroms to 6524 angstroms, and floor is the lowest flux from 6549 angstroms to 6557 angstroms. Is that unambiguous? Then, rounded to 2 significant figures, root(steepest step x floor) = 6.4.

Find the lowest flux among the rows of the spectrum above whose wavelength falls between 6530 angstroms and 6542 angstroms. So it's 22.41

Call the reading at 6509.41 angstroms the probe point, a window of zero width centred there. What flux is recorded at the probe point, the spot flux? 22.25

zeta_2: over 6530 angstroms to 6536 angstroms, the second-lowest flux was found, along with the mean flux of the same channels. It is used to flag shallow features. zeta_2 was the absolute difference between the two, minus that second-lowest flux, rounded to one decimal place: -22.5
